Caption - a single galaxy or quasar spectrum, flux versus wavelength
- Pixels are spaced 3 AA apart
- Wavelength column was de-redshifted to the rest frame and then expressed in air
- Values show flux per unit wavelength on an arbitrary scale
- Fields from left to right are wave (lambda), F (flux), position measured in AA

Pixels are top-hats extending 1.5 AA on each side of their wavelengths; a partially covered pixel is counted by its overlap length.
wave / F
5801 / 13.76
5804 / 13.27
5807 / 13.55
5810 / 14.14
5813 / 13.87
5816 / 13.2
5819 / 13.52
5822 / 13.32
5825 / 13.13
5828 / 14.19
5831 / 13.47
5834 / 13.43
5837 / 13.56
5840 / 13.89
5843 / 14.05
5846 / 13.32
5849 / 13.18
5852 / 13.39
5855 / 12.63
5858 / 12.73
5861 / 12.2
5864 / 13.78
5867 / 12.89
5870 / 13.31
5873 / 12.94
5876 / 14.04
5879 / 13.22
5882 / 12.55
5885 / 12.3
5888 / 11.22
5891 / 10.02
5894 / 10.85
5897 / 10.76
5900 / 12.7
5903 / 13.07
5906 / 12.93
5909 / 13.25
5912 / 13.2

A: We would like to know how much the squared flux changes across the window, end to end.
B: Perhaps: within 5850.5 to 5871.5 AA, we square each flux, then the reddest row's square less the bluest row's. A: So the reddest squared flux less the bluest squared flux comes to -2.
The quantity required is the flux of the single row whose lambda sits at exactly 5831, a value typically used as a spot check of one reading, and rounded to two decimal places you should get 13.47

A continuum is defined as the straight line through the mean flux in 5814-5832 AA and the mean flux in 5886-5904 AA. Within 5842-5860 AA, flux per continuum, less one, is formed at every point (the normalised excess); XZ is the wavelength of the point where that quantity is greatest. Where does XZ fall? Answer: 5843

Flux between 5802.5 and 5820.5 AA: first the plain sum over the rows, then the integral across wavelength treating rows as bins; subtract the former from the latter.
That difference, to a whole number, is 163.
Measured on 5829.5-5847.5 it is 163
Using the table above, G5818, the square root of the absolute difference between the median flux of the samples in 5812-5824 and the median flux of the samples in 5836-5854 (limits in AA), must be 0.23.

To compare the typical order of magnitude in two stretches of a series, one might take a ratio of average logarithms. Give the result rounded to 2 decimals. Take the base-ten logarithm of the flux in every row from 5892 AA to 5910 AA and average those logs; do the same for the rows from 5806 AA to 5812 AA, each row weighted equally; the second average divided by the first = 1.05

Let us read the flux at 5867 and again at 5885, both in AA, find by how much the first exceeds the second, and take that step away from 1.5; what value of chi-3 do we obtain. 0.9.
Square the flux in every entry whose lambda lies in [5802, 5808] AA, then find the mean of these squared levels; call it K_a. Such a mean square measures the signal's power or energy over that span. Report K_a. 180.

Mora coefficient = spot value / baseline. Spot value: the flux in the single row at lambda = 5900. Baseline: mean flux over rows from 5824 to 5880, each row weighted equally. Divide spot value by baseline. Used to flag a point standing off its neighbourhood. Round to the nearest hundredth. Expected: 0.95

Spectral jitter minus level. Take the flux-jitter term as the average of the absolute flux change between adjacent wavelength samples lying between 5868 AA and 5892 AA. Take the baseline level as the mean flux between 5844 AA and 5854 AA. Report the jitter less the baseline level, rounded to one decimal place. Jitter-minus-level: -12.5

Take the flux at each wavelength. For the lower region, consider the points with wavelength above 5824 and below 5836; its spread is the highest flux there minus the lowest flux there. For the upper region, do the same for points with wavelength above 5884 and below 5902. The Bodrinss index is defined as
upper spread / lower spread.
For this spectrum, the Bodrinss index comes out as 2.5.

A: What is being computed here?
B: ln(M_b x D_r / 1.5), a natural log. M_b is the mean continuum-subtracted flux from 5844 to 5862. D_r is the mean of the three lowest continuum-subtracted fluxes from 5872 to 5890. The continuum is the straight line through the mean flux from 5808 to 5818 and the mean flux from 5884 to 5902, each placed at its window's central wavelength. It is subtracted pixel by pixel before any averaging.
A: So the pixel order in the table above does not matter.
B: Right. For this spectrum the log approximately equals -2.0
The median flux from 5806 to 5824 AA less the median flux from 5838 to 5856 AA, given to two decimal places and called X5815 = 0.18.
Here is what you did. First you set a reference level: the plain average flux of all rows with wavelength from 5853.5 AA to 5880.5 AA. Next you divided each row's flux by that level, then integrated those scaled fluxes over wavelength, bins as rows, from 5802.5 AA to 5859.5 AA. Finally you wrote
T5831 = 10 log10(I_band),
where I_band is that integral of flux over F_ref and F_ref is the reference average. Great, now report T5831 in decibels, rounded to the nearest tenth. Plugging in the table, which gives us 17.7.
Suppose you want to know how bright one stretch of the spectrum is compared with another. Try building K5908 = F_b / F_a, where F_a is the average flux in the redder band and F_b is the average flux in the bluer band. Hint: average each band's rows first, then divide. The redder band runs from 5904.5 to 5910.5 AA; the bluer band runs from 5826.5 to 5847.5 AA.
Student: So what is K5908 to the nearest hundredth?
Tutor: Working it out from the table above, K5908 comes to 1.05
